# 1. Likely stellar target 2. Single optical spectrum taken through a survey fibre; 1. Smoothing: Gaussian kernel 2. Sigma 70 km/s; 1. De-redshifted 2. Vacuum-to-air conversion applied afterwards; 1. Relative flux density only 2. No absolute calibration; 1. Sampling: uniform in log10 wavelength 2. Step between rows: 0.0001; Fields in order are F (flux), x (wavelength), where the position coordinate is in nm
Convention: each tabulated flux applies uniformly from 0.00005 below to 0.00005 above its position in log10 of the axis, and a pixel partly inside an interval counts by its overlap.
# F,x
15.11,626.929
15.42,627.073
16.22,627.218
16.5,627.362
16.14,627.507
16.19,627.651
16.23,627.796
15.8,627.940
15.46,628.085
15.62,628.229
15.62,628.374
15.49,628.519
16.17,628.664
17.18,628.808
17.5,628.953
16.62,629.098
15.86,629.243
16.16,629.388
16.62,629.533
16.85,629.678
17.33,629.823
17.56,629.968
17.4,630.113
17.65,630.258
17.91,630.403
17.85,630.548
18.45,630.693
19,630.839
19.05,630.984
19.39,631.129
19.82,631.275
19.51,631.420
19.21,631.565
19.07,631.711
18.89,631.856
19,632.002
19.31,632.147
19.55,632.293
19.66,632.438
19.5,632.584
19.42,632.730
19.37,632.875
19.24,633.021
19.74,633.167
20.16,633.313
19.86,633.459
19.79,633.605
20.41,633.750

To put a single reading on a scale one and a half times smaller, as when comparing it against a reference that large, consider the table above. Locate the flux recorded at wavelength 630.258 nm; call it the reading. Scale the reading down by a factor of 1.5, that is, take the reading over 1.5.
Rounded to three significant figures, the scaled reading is 11.8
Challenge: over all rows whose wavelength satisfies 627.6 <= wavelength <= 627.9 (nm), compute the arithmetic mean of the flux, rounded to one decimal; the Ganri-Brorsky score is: 16.2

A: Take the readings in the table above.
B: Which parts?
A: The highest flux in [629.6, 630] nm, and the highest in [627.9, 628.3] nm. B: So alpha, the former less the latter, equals 1.8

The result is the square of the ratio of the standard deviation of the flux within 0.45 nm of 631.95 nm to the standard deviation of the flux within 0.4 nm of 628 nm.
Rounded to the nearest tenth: 0.5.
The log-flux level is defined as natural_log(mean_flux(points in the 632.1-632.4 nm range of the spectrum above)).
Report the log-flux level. 2.97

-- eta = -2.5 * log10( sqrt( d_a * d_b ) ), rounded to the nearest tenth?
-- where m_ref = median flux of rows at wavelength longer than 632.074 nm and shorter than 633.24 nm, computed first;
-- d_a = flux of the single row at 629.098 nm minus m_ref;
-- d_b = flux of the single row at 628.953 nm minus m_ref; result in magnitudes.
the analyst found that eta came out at -0.9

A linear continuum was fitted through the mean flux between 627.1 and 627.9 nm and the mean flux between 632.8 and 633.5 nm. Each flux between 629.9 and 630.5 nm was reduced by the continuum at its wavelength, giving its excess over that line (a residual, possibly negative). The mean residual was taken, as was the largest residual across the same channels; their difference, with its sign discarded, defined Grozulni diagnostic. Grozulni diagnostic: 0.15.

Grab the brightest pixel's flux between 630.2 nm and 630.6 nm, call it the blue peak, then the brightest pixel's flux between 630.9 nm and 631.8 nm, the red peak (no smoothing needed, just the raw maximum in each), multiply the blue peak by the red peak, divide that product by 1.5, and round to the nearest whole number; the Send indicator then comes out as 237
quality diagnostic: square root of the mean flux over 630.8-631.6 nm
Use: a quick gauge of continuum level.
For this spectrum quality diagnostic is 4.40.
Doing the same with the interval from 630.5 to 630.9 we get 4.29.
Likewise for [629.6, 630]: 4.15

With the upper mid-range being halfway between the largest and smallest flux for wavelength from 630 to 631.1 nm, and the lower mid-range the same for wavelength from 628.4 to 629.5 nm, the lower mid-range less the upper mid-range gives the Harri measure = -1.7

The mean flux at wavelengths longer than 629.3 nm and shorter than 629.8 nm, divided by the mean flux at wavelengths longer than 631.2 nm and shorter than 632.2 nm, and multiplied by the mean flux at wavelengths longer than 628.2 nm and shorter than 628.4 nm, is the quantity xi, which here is 13.4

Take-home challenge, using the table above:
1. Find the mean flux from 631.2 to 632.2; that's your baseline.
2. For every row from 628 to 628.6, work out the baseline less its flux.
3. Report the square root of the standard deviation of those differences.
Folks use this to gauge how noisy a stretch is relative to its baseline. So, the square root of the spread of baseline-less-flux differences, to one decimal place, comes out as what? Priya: 0.3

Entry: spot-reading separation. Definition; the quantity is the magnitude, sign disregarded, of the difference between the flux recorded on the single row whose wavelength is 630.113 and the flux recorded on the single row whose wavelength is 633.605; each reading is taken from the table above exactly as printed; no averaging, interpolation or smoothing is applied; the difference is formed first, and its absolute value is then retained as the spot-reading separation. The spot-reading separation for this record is 2.4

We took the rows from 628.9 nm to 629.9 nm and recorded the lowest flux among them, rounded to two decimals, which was 15.86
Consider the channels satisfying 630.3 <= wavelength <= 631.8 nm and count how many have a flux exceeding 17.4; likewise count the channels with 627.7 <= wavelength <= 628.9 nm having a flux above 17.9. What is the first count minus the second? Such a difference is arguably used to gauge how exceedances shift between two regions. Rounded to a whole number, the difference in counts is 10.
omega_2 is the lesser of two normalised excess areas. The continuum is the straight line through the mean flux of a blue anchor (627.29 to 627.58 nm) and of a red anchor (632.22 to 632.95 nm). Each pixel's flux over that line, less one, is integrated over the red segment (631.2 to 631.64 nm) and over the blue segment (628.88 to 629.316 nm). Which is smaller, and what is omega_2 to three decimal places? -0.017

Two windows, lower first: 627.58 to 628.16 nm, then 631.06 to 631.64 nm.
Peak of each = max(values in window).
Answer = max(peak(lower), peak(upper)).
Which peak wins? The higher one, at 19.8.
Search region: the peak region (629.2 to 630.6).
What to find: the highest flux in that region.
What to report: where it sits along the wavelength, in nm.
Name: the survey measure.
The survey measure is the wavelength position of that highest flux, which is 630.403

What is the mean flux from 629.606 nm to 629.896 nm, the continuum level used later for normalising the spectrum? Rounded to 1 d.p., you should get 17.1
